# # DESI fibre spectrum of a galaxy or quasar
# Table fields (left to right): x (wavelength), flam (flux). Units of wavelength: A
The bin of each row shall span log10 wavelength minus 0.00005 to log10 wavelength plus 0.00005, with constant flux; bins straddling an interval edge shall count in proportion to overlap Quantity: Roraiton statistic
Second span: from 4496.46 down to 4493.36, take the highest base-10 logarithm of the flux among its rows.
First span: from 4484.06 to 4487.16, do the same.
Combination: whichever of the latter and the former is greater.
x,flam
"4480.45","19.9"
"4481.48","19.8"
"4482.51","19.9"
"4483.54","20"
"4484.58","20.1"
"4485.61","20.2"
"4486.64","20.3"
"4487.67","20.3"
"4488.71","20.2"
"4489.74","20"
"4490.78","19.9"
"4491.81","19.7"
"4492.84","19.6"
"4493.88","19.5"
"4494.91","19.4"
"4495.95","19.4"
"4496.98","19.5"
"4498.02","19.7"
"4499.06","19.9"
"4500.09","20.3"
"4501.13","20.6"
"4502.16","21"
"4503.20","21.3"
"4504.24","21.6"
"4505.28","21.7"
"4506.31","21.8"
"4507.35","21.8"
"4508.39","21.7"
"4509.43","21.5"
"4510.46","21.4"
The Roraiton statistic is 1.31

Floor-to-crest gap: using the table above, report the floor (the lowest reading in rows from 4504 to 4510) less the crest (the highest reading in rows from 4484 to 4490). 1.2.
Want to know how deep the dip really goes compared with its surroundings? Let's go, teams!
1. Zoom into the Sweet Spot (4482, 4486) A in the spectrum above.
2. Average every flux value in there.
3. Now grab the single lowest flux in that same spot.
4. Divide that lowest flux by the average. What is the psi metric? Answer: 0.993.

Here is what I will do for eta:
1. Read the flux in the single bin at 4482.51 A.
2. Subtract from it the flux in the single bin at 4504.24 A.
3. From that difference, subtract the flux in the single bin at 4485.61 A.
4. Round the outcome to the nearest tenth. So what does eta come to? -21.9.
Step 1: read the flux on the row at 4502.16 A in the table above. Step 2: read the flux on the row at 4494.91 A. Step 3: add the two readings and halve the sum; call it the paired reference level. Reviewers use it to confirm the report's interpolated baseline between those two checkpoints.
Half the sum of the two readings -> 20.2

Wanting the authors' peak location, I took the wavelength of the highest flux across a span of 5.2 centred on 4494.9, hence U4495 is 4492.84 A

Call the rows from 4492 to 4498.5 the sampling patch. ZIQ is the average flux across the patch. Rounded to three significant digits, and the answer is 19.5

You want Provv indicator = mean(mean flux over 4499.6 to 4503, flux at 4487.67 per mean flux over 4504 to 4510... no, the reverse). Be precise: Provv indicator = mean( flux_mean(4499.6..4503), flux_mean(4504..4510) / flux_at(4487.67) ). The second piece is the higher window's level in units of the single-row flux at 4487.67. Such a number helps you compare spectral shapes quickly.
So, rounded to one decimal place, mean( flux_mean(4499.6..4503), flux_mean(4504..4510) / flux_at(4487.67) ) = 10.9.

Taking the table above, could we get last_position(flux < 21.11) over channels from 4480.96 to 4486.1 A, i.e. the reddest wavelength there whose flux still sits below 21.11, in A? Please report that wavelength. 4485.61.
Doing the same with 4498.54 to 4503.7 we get 4502.16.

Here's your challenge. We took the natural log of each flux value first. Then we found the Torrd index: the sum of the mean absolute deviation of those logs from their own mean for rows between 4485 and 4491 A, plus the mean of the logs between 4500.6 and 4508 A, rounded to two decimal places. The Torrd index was 3.07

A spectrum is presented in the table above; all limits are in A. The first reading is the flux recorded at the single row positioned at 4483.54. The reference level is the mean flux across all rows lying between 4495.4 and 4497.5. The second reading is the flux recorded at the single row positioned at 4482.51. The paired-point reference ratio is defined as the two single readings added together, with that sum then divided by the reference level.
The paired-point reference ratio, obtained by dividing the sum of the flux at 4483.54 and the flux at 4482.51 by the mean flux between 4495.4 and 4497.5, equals 2.05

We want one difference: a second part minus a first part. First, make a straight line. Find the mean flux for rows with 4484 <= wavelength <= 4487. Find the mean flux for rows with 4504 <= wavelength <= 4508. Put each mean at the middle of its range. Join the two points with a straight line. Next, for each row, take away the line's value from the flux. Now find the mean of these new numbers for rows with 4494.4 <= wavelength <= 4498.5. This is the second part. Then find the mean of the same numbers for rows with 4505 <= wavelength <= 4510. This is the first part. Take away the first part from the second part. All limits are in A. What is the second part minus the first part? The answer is -1.4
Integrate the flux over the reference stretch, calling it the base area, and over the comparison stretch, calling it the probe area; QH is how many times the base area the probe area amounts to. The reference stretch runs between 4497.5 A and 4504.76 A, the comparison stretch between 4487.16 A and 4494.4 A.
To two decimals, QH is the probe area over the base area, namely 0.96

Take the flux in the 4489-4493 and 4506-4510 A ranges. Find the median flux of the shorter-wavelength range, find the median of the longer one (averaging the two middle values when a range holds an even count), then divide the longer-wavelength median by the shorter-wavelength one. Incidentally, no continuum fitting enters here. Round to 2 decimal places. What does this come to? 1.10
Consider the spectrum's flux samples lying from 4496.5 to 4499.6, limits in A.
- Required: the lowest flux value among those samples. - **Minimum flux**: 19.5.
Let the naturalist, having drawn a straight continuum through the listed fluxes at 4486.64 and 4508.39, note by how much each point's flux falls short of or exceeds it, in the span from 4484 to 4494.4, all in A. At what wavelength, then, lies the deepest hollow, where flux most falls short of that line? 4493.88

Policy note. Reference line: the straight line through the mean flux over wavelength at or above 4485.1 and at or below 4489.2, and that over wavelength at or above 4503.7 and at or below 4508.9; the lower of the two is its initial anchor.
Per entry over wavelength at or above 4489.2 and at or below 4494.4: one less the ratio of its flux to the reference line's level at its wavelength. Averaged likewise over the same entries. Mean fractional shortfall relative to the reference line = 0.04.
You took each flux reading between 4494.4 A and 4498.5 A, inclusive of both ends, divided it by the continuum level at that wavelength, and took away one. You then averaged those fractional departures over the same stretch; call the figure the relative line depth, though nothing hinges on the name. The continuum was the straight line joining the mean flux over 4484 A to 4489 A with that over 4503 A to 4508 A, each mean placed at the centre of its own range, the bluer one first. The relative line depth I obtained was -0.070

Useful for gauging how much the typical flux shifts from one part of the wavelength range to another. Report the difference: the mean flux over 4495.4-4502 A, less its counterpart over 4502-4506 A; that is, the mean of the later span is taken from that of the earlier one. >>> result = -1.5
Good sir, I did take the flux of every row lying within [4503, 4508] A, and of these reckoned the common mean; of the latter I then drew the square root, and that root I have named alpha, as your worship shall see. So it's 4.65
